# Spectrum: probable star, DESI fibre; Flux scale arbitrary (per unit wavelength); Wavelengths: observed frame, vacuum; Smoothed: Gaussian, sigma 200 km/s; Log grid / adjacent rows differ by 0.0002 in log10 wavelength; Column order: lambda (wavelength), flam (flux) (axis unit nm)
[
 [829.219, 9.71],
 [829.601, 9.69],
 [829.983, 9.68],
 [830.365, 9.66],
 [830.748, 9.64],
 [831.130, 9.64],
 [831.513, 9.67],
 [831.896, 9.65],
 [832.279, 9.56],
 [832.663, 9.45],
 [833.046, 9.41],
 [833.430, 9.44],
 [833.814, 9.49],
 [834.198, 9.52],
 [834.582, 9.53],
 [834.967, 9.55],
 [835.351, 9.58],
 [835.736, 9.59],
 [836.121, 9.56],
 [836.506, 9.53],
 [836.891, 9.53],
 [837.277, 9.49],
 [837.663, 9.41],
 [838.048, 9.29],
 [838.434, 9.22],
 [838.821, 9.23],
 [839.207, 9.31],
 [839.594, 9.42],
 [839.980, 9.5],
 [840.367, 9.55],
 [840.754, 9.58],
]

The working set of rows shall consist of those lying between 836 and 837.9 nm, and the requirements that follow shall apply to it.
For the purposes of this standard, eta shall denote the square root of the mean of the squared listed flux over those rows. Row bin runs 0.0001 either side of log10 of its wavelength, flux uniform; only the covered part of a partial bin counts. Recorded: 9.50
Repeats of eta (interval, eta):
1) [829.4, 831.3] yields 9.66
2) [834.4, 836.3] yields 9.56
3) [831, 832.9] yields 9.59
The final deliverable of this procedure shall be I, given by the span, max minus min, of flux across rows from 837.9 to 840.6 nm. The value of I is 0.33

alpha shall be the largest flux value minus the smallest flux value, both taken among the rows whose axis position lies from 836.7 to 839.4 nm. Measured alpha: 0.31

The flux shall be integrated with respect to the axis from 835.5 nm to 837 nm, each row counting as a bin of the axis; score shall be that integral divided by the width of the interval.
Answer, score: 9.56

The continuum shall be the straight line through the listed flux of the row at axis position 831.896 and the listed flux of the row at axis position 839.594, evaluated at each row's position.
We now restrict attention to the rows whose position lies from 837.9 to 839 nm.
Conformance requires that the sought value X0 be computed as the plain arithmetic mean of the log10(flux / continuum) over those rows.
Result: -0.0097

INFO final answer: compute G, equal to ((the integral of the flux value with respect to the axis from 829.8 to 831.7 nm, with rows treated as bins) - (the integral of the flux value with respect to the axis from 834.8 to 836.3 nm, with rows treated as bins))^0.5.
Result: 2.0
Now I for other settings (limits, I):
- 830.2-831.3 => 0.02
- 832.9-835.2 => 0.14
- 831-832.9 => 0.22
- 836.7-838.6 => 0.31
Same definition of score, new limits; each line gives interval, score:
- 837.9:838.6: 9.25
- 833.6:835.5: 9.53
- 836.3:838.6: 9.42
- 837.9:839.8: 9.30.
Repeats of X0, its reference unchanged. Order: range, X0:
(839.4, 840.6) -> 0.0037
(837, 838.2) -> -0.0037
